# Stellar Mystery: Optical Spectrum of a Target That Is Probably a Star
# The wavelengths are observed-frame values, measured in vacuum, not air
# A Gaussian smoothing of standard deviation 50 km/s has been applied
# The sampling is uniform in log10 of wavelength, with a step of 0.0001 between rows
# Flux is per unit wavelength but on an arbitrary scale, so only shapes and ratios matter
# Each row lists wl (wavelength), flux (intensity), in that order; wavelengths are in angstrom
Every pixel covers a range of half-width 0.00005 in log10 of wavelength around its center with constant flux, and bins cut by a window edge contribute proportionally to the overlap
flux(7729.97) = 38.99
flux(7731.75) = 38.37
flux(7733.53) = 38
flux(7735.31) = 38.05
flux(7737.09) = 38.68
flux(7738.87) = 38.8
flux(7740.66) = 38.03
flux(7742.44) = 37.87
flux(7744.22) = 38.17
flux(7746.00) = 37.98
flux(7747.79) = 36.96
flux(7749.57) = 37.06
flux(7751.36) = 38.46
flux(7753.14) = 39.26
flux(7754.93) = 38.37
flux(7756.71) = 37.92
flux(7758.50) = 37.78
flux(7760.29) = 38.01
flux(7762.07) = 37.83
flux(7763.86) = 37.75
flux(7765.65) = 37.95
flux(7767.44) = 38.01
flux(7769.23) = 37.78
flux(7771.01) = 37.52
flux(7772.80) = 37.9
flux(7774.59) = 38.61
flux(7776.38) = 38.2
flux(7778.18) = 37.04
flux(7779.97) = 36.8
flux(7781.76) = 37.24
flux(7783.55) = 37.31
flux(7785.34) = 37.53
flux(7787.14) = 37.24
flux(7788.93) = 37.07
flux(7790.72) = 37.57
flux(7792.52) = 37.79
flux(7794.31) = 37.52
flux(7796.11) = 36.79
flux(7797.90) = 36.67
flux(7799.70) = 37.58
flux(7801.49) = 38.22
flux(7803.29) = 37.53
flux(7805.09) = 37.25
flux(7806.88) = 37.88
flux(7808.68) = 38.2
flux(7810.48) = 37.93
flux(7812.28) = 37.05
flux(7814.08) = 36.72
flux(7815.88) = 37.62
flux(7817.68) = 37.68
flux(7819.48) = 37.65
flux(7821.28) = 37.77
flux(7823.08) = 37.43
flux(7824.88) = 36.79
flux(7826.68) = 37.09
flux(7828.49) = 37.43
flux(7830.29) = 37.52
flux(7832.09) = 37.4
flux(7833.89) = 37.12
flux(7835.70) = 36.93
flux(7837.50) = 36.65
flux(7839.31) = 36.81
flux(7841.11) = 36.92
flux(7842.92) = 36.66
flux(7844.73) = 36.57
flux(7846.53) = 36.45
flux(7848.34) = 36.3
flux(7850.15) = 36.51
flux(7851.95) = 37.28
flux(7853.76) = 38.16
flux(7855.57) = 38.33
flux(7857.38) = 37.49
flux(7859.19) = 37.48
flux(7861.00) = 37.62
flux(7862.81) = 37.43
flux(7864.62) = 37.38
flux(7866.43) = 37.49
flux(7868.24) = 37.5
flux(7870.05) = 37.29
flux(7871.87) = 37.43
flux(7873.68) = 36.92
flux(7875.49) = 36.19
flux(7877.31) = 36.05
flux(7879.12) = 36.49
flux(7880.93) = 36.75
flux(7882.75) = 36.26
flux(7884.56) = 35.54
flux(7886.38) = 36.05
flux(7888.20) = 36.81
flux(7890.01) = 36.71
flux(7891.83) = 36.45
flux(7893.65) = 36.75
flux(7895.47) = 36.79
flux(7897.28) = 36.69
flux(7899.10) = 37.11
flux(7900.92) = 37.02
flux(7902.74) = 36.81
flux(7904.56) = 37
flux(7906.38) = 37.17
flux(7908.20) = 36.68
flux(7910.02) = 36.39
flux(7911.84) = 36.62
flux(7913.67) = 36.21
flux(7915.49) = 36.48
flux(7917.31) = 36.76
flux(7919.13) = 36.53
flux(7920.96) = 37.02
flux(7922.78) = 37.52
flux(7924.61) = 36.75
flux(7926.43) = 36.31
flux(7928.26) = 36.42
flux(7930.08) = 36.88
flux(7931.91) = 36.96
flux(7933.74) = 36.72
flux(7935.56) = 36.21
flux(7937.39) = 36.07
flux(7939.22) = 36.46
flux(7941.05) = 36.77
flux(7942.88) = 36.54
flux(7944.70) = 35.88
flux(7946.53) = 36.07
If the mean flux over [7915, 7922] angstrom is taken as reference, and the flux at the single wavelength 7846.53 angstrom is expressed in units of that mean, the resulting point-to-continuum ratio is 0.99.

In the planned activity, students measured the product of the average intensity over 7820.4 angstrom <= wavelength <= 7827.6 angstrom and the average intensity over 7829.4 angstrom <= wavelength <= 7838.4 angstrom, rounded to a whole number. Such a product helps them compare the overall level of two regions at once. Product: 1384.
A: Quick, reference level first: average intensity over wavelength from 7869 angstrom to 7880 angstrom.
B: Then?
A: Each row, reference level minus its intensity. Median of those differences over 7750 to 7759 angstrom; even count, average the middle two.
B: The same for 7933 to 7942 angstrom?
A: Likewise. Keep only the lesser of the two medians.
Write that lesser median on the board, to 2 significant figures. -1.6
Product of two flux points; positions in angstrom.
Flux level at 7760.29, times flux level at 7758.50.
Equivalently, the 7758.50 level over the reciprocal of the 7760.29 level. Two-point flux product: 1436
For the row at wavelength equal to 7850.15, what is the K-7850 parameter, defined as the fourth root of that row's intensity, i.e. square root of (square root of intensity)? 2.46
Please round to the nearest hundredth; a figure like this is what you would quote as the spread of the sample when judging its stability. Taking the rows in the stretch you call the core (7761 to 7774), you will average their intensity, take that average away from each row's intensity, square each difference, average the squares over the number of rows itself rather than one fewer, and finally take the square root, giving 0.15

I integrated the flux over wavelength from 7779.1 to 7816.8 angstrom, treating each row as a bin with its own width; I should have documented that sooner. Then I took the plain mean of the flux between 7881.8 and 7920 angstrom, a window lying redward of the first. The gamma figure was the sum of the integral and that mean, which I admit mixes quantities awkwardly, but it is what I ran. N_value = 1447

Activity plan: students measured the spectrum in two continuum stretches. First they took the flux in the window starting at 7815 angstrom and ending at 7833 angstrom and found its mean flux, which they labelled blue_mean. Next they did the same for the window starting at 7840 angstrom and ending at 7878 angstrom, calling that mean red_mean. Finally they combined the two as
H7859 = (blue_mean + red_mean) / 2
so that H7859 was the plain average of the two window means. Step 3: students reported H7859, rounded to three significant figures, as 37.3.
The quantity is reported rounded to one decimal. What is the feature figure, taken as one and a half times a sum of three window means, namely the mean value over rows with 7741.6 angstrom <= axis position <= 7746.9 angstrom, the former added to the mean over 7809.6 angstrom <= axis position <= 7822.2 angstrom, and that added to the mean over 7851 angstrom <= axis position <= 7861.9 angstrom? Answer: 169.8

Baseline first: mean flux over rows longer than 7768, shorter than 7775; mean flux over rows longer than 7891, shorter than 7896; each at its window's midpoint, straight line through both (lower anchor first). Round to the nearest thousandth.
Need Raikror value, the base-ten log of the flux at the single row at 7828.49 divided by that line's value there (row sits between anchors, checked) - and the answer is 0.001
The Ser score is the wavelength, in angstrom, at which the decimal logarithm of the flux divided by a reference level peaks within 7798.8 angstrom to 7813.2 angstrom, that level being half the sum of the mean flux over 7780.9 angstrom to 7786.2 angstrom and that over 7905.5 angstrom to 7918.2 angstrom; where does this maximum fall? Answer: 7801.49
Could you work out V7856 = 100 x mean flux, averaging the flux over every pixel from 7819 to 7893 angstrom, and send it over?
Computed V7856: 3700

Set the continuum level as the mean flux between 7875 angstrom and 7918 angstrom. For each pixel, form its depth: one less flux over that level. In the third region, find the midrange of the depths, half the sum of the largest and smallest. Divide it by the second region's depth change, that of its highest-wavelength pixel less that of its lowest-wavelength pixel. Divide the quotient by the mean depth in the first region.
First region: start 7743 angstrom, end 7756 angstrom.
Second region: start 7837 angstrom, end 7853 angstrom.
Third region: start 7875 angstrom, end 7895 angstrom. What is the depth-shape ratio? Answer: 16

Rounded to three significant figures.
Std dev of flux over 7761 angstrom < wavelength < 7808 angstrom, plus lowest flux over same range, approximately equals 37.1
